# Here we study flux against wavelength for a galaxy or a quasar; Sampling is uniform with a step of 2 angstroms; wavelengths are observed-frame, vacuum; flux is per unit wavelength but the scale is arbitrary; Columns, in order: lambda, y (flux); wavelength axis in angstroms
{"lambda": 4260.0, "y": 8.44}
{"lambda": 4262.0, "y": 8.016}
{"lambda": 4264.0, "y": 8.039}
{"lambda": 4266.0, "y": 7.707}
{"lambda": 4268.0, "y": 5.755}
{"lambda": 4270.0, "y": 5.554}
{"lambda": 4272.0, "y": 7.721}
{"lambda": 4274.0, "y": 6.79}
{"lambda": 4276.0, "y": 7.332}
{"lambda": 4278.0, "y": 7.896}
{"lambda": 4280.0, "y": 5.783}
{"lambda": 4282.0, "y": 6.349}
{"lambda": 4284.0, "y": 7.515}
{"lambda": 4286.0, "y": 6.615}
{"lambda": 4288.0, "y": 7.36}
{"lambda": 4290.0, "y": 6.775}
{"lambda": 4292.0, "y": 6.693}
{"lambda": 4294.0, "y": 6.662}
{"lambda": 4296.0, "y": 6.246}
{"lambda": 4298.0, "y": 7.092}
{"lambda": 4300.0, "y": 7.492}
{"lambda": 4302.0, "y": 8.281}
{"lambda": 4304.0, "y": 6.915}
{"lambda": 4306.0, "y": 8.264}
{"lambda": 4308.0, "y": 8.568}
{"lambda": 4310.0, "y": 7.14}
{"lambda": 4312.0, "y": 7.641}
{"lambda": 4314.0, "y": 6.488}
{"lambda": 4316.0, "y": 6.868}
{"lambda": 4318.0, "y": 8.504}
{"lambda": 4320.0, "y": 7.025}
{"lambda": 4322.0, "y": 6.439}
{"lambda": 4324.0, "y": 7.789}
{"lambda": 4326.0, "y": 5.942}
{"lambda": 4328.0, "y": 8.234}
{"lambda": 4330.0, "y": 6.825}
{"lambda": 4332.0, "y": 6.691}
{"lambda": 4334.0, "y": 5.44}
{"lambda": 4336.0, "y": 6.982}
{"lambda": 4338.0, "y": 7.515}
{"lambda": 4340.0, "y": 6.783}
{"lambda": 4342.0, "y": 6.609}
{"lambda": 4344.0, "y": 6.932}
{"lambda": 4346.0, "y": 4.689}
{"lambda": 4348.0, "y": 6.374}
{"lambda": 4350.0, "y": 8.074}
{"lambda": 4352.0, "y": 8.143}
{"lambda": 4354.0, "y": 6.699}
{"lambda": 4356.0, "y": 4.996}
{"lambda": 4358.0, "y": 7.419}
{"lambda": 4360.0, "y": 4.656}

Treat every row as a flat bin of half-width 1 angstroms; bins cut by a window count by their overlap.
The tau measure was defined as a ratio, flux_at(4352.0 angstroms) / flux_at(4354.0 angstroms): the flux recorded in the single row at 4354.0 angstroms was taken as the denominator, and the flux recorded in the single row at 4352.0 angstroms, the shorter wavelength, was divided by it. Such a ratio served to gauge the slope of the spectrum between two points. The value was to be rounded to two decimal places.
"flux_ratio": 1.22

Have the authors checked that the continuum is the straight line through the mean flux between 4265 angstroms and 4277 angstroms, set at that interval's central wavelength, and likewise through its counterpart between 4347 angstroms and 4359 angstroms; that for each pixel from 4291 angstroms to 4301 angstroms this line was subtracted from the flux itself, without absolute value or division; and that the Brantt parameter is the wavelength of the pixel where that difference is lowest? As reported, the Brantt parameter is 4296.0 angstroms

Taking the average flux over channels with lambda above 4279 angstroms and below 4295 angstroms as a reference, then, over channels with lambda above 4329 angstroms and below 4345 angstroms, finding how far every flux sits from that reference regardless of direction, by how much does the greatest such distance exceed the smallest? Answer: 1.3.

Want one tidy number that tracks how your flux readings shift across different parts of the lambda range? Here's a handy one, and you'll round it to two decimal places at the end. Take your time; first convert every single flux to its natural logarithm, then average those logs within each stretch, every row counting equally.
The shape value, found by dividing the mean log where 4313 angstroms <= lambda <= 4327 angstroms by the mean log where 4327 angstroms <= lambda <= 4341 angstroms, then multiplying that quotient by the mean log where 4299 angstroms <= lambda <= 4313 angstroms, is 2.06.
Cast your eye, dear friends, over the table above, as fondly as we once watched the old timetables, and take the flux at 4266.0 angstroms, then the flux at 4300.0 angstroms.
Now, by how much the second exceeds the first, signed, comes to -0.2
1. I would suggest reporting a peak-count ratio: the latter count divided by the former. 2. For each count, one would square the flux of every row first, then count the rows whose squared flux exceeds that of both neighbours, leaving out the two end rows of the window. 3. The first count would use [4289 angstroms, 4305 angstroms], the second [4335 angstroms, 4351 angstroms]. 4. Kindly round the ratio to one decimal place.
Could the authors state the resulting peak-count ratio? 2.0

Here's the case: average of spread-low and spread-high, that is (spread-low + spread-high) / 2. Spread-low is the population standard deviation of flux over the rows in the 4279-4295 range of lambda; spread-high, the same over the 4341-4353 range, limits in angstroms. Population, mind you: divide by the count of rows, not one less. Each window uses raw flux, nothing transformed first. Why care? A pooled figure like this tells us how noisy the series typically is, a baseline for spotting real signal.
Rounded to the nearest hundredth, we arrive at 0.84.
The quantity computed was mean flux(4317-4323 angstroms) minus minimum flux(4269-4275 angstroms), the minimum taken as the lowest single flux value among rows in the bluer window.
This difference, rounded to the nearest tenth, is 1.8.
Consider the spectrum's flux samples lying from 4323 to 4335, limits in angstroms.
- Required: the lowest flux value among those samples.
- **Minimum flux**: 5.44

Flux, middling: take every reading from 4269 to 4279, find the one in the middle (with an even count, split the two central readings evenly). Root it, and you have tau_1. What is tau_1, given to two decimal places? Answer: 2.71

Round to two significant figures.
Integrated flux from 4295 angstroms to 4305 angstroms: 72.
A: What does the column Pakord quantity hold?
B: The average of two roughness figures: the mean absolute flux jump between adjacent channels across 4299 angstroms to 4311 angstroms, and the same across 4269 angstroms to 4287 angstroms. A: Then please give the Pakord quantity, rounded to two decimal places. 1.08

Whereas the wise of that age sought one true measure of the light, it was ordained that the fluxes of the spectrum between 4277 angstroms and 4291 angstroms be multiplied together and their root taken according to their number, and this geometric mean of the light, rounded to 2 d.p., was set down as 6.87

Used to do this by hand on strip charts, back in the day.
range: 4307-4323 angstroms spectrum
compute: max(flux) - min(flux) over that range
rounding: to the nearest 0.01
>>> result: 2.13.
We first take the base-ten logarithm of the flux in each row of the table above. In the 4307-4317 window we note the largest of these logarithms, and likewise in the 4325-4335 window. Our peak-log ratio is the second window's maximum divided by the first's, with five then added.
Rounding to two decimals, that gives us 5.98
